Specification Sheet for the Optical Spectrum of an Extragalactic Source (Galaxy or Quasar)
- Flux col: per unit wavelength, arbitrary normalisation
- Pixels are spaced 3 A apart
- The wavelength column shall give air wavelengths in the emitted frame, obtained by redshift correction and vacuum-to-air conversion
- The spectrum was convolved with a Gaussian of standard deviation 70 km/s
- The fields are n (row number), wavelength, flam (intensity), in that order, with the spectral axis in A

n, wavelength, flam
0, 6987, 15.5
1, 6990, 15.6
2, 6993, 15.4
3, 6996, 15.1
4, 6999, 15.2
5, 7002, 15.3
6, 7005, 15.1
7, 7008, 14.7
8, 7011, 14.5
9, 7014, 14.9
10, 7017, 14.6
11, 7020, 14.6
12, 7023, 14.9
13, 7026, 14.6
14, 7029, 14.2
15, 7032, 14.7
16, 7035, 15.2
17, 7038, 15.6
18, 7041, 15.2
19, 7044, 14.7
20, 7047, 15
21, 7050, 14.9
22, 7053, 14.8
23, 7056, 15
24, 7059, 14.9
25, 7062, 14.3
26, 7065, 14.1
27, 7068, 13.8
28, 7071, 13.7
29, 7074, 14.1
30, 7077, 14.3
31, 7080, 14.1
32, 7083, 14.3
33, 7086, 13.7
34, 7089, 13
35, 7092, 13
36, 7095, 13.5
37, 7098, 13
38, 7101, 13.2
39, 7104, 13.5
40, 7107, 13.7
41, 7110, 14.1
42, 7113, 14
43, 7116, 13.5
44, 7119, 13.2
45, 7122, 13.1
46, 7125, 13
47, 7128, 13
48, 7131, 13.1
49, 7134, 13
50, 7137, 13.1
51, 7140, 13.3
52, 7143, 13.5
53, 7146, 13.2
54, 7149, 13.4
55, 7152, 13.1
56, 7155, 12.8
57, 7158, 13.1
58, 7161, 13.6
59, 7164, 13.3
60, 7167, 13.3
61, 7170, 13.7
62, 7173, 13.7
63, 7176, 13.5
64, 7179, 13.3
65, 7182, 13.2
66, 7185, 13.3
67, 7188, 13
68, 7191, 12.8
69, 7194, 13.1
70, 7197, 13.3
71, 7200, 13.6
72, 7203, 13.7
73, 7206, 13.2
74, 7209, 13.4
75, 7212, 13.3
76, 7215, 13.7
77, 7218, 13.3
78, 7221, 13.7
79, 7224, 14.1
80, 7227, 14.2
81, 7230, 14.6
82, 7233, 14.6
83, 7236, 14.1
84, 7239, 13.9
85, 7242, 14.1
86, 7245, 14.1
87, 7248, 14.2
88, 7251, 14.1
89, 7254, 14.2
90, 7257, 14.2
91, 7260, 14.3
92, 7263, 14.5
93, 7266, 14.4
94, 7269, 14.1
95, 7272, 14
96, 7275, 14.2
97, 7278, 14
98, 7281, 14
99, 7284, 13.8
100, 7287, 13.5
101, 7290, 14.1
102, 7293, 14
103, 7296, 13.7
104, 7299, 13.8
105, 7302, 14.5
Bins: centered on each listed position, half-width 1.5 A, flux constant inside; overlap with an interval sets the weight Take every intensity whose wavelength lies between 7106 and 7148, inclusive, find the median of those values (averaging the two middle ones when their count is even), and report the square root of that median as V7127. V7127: 3.63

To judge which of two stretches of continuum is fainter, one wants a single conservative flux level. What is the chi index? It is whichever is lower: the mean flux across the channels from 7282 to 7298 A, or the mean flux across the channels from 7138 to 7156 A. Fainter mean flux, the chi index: 13.2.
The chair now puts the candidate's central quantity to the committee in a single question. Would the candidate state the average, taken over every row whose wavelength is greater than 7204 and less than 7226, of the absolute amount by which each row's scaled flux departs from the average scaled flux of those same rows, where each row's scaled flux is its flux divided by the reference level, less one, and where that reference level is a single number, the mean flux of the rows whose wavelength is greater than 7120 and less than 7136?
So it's 0.020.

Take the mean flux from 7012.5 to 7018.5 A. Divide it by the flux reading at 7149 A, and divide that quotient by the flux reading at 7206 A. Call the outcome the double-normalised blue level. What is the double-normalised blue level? 0.0834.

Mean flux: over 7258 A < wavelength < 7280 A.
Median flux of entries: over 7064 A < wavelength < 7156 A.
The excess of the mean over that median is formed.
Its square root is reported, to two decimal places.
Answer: 0.90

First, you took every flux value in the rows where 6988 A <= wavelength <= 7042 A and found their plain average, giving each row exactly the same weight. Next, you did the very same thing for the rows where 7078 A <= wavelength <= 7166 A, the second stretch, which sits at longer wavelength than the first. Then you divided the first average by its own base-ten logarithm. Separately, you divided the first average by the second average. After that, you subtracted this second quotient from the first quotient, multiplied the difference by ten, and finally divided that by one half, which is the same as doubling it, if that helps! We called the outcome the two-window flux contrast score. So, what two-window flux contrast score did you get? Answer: 232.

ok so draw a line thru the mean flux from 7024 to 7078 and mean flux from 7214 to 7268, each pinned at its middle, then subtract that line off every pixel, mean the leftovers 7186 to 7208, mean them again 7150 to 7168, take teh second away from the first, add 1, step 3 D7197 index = 1.14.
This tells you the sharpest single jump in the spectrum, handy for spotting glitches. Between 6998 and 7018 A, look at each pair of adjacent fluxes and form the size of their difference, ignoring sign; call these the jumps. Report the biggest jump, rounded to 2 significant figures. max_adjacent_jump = 0.40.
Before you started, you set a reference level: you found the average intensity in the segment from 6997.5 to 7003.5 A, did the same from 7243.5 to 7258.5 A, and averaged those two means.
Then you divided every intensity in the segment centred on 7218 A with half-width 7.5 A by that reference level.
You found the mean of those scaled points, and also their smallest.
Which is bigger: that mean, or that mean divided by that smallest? 1.02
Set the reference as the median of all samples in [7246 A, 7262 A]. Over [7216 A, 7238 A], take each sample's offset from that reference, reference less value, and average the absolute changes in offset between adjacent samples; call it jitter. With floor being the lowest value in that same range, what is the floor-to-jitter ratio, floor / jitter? 44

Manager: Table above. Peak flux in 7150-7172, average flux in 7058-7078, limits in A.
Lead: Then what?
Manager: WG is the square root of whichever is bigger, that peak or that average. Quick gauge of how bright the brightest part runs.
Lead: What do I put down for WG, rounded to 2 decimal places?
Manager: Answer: 3.76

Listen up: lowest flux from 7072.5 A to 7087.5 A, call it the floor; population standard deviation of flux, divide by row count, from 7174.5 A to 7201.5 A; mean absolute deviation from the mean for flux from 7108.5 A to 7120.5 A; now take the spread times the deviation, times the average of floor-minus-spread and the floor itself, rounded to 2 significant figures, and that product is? 1.1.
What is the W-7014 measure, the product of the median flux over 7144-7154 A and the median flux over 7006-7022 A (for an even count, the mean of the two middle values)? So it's 193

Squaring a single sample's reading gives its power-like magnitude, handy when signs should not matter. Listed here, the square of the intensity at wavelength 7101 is 174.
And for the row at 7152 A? 172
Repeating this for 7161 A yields 185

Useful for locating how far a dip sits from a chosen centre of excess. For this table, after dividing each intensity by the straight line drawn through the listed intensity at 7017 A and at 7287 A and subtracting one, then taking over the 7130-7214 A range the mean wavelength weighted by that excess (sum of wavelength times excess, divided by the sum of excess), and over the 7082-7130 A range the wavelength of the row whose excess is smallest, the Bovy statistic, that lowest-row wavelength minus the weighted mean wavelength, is -77.4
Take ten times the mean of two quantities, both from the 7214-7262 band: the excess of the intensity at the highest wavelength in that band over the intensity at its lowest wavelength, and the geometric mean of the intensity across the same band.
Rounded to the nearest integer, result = 73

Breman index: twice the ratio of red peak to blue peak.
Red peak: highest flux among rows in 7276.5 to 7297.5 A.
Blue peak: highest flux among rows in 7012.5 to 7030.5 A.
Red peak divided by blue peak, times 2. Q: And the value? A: 1.89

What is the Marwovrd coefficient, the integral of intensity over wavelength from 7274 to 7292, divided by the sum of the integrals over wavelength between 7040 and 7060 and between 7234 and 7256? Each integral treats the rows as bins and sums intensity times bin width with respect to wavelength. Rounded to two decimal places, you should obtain 0.41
